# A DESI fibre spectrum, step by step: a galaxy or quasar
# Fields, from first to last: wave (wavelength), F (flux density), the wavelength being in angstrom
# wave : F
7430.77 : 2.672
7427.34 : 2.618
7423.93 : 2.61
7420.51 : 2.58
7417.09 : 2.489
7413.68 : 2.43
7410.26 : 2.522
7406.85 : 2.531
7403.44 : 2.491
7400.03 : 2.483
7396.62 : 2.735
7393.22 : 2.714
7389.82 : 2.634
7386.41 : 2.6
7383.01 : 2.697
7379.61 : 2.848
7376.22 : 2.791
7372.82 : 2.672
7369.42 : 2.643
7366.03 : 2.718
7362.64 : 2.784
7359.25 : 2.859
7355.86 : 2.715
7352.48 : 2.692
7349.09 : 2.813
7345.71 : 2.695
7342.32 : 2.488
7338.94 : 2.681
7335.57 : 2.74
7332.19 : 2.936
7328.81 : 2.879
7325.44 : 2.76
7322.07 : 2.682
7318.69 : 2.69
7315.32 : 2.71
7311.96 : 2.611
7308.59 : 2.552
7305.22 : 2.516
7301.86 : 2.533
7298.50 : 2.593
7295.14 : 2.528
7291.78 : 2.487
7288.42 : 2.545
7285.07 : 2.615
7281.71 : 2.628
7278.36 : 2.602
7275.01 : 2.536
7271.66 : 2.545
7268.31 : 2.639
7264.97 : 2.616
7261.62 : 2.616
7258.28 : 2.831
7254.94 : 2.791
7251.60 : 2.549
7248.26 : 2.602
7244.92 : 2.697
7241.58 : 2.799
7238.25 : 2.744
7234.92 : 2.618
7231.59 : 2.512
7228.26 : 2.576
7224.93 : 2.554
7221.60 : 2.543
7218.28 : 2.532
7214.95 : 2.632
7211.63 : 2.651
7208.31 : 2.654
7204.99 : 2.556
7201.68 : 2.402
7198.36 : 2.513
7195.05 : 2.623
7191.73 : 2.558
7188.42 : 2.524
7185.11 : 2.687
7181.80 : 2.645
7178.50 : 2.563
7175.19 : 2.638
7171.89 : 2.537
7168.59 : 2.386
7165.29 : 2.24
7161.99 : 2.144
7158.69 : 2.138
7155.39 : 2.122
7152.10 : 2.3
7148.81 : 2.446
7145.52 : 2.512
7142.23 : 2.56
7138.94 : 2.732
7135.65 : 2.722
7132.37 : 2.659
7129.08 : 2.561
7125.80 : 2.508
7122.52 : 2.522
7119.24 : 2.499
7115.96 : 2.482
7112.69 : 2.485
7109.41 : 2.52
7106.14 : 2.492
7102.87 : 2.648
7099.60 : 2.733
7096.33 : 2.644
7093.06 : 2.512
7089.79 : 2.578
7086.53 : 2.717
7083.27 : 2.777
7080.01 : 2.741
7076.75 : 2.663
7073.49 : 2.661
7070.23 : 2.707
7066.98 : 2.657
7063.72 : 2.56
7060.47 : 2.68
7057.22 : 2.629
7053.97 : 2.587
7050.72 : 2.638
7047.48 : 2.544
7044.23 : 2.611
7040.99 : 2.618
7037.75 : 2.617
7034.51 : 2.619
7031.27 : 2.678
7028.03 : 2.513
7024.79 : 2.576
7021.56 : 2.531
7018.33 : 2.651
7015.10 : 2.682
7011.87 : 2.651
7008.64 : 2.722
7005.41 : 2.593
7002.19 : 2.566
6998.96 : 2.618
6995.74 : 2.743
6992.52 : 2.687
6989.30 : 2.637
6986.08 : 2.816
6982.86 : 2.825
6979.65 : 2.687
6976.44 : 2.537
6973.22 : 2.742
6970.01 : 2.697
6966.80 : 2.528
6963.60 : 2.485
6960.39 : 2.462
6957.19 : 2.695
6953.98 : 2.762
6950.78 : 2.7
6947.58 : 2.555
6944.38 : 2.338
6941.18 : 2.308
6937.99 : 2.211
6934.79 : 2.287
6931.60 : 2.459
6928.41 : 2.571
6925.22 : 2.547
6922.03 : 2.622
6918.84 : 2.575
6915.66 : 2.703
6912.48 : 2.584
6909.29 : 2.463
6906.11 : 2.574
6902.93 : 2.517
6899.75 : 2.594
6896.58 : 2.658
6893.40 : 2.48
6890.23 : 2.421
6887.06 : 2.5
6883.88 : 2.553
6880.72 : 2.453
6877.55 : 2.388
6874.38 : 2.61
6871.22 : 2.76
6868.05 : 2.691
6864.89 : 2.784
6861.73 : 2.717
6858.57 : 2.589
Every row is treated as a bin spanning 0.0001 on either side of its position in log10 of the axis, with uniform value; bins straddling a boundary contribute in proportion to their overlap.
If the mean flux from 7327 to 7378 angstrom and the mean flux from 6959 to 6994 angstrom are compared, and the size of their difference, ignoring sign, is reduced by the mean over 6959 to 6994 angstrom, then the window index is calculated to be -2.55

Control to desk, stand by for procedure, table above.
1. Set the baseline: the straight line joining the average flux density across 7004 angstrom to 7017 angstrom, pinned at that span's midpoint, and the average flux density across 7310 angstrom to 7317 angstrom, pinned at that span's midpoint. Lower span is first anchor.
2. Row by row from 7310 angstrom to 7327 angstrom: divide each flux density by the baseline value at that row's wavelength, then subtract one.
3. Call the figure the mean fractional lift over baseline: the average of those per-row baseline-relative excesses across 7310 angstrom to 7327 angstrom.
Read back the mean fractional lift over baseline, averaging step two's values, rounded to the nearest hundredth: 0.01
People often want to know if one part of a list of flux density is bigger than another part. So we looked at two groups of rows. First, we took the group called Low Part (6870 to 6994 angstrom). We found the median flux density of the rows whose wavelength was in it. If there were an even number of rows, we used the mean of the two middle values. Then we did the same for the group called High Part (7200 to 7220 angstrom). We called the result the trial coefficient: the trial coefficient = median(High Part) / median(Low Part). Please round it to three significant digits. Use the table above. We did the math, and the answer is 1.01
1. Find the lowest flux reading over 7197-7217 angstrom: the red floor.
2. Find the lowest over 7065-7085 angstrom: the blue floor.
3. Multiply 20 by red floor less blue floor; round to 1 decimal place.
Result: -5.1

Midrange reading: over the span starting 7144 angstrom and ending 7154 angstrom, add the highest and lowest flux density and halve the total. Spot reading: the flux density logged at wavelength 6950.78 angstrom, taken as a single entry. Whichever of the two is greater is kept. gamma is 2.70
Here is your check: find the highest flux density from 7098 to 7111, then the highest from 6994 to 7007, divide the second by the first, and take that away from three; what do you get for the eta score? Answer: 2.00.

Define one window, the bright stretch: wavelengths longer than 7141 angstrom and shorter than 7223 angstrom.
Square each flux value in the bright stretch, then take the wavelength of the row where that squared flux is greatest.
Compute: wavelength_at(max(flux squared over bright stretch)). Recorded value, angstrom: 7185.11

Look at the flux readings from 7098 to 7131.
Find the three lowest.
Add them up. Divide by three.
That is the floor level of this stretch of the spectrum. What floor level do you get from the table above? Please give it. 2.49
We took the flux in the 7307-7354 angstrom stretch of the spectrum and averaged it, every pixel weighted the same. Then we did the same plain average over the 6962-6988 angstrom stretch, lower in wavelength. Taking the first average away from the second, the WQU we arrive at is -0.04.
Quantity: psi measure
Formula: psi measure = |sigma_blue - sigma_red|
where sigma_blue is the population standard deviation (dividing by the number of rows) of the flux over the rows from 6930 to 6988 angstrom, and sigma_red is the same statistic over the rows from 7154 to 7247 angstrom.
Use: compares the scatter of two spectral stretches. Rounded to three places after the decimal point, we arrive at 0.011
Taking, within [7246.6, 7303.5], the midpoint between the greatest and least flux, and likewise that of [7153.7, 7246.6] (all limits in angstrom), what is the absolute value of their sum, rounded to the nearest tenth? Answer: 5.1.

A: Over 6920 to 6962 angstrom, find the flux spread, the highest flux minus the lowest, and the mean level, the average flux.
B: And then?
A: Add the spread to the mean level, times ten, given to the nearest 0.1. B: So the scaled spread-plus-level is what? 30.5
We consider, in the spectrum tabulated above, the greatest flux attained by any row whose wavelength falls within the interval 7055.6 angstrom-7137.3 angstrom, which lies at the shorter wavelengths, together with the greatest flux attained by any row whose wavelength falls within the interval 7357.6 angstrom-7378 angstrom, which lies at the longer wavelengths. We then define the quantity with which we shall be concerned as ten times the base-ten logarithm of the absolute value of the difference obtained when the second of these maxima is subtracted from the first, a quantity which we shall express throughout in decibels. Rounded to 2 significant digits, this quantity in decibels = -11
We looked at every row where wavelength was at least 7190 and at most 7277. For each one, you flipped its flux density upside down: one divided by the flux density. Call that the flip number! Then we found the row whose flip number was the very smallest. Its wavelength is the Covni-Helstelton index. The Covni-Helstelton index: 7258.28 angstrom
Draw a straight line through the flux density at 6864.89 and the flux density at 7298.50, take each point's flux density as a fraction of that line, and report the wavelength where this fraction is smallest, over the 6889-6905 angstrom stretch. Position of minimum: 6890.23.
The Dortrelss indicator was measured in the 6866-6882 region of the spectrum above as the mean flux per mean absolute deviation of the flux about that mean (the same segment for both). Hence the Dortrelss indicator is 20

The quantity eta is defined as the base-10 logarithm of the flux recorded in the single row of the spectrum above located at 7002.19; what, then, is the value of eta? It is 0.409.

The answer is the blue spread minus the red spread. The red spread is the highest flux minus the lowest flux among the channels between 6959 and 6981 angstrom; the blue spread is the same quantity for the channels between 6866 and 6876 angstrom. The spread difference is -0.13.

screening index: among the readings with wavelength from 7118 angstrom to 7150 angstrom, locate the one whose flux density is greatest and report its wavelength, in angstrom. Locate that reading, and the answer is 7138.94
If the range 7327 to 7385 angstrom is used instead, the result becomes 7332.19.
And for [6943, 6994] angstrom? 6982.86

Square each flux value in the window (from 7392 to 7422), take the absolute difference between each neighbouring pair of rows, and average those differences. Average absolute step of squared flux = 0.37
